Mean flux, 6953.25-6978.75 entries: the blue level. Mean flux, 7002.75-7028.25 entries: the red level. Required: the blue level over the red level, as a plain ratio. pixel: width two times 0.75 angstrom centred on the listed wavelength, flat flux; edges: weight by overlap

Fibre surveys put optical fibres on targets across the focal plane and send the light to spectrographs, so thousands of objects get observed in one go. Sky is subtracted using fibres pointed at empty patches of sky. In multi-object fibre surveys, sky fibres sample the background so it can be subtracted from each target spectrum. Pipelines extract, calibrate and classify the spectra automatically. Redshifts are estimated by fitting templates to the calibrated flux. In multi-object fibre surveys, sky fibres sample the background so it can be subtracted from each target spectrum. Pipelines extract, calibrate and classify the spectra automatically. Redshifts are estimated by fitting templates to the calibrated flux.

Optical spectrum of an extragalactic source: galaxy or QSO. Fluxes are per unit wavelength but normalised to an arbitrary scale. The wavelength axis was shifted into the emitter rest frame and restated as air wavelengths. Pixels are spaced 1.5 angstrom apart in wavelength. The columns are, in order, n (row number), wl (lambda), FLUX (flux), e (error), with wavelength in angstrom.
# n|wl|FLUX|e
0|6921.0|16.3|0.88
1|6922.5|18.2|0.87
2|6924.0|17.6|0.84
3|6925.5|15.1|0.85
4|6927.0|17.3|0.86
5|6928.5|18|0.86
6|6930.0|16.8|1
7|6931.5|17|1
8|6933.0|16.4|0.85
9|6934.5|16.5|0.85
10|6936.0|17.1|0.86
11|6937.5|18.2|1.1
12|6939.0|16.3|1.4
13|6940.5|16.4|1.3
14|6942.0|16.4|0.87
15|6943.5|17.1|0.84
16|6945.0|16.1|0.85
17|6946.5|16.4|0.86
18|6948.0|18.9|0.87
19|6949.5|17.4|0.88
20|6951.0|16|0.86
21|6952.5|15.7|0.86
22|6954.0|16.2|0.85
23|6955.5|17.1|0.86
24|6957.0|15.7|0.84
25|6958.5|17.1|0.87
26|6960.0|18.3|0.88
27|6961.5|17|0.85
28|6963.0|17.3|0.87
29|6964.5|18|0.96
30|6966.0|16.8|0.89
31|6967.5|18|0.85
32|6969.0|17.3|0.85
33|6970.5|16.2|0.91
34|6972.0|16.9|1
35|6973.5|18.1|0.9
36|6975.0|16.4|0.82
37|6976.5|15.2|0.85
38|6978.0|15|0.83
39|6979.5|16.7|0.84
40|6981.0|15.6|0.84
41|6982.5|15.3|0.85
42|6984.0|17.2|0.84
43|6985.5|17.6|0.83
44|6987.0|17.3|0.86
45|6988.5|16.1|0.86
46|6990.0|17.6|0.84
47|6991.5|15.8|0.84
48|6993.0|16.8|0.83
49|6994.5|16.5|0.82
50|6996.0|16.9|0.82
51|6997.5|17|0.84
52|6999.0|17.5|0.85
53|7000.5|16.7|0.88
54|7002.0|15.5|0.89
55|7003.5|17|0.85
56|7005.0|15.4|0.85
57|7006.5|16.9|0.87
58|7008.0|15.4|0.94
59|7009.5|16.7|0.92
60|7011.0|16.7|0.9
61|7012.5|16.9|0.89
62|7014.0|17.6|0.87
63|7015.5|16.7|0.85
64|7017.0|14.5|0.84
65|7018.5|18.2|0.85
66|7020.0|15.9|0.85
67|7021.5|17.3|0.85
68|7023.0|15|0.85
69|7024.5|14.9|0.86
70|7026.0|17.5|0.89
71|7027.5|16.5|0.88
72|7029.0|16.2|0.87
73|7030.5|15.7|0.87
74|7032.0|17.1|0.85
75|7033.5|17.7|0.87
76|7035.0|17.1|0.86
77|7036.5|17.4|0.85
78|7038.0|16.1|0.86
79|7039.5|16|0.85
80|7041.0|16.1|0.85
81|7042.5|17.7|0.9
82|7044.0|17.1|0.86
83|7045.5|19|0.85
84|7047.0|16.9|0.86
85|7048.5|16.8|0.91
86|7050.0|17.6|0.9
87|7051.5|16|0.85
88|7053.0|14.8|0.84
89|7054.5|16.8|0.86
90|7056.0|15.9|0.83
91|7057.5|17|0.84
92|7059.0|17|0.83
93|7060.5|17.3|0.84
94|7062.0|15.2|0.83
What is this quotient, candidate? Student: 1.03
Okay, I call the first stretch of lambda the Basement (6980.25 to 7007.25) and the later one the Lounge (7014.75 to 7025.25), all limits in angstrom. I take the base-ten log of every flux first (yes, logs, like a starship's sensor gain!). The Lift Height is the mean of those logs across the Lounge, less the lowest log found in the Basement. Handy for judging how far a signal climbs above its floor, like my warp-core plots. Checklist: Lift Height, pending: 0.020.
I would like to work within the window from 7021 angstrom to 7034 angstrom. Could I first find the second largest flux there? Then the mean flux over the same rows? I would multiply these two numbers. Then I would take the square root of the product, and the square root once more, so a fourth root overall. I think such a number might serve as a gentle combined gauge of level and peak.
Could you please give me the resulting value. 4.12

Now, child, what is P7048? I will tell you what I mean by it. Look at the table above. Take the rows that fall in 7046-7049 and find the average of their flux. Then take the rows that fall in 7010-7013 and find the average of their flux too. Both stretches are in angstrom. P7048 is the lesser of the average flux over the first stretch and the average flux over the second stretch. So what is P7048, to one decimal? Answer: 16.8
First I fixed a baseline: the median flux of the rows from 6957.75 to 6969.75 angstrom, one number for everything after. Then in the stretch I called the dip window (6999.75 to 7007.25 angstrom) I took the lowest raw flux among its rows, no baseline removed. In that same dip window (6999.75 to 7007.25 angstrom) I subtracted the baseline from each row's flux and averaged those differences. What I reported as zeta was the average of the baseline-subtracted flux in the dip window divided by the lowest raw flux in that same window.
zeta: -0.065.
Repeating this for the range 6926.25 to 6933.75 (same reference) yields -0.012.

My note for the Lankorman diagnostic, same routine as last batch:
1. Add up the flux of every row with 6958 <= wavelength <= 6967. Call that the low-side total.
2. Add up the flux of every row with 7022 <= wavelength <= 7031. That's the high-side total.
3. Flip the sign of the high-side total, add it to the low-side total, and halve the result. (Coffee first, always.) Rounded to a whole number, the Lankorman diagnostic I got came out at 4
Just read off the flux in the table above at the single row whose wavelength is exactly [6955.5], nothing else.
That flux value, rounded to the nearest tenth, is 17.1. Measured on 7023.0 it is 15.0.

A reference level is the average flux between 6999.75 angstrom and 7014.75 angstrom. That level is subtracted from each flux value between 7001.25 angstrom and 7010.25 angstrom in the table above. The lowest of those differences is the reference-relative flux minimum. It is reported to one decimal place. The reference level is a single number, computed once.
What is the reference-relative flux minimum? -1.1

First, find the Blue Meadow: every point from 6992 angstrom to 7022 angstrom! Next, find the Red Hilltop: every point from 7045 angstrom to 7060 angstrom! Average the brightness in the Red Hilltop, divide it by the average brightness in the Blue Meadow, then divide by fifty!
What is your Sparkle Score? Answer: 0.0202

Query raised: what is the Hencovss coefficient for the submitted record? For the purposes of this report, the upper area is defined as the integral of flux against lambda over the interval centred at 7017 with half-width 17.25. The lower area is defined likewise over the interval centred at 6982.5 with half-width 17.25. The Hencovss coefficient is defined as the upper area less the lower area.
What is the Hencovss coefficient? -8.7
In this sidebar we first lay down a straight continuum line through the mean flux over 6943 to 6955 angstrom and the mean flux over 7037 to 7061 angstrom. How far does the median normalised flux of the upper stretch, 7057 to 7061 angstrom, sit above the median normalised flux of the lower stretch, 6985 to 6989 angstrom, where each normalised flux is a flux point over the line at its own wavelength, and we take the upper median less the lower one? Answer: -0.019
